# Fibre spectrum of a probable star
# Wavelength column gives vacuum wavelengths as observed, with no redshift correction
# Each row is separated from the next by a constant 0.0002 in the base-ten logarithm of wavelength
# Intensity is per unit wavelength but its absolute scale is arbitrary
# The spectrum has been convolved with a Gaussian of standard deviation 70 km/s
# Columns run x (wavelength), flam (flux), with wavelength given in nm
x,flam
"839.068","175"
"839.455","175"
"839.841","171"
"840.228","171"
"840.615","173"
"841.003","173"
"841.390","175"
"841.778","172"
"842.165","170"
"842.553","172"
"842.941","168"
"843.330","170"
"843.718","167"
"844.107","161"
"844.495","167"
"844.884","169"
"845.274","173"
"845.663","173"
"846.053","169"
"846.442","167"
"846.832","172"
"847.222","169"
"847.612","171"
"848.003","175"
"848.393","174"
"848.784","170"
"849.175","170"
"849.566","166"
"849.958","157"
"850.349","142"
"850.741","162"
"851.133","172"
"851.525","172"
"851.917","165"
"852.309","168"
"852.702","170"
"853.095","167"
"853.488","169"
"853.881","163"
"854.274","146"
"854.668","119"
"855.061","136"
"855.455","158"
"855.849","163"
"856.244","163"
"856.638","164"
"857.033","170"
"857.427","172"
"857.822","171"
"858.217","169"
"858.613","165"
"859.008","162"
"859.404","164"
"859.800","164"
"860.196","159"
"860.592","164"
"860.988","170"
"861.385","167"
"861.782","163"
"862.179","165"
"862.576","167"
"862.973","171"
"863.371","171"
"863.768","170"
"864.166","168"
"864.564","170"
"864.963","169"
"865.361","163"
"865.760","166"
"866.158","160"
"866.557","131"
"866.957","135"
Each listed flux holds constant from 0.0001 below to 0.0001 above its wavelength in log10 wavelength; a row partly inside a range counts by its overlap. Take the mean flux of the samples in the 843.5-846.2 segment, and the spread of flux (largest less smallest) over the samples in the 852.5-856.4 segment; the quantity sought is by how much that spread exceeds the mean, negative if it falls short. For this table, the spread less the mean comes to -117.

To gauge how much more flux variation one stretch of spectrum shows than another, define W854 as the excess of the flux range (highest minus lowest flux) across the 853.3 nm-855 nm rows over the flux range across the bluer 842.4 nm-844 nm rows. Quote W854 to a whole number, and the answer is 45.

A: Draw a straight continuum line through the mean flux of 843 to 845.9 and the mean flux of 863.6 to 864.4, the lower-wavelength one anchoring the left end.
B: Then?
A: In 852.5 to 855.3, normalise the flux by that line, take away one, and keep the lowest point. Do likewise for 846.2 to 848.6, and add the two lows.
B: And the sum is -0.30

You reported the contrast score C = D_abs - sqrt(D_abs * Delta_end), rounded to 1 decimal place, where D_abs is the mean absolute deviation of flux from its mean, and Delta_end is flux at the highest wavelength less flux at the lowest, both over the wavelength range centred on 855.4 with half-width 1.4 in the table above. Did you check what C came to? -1.9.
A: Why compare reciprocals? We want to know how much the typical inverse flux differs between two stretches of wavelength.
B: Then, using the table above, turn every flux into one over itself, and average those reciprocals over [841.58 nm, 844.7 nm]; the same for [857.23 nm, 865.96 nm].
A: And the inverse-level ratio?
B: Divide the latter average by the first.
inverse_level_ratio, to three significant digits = 1.01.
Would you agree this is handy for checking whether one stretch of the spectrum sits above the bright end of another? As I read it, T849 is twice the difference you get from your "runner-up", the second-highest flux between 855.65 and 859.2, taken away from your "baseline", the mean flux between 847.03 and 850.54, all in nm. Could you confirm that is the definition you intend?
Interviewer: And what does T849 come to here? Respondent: -10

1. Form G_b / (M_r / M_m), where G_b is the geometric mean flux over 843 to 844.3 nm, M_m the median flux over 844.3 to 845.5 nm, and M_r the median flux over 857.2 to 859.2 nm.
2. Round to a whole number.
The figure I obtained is 166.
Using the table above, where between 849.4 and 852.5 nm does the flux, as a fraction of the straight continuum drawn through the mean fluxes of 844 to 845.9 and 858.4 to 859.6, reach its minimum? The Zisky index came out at 850.349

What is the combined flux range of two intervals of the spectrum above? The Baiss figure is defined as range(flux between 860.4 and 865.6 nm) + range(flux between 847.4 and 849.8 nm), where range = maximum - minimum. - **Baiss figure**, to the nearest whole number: 17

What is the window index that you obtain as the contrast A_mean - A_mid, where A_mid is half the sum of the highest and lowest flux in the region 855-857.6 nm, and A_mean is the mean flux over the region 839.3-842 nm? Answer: 19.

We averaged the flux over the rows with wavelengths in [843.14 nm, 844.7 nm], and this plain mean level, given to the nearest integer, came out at 166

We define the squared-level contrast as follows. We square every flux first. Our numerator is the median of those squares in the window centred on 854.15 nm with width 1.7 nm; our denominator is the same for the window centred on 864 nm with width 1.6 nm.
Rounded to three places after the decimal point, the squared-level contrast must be 0.828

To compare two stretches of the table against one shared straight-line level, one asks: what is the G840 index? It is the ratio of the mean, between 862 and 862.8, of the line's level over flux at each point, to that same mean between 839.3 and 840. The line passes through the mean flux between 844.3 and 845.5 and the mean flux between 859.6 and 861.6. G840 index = 1.00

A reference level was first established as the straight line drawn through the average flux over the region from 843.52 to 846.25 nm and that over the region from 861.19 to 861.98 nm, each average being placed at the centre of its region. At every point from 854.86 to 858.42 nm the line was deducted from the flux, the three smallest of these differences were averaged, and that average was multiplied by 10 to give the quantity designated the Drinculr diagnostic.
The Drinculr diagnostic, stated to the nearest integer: -139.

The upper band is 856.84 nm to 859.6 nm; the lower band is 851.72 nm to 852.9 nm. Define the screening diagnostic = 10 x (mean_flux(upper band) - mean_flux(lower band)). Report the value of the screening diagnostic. -1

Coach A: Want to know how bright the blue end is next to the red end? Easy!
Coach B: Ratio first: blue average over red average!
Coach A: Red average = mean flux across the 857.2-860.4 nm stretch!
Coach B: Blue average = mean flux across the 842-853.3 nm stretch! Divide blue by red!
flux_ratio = 1.01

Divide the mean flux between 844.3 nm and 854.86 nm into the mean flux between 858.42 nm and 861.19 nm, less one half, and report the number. 0.49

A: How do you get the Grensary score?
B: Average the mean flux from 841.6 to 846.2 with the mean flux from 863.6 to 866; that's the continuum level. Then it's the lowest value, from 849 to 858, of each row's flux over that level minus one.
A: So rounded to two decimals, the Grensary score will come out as -0.29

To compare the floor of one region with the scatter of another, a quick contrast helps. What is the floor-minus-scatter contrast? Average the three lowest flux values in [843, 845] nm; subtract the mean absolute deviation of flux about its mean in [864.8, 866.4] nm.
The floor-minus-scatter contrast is 162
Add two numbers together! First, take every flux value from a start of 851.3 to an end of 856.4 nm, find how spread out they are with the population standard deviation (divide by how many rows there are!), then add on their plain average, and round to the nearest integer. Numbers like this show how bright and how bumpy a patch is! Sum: 173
